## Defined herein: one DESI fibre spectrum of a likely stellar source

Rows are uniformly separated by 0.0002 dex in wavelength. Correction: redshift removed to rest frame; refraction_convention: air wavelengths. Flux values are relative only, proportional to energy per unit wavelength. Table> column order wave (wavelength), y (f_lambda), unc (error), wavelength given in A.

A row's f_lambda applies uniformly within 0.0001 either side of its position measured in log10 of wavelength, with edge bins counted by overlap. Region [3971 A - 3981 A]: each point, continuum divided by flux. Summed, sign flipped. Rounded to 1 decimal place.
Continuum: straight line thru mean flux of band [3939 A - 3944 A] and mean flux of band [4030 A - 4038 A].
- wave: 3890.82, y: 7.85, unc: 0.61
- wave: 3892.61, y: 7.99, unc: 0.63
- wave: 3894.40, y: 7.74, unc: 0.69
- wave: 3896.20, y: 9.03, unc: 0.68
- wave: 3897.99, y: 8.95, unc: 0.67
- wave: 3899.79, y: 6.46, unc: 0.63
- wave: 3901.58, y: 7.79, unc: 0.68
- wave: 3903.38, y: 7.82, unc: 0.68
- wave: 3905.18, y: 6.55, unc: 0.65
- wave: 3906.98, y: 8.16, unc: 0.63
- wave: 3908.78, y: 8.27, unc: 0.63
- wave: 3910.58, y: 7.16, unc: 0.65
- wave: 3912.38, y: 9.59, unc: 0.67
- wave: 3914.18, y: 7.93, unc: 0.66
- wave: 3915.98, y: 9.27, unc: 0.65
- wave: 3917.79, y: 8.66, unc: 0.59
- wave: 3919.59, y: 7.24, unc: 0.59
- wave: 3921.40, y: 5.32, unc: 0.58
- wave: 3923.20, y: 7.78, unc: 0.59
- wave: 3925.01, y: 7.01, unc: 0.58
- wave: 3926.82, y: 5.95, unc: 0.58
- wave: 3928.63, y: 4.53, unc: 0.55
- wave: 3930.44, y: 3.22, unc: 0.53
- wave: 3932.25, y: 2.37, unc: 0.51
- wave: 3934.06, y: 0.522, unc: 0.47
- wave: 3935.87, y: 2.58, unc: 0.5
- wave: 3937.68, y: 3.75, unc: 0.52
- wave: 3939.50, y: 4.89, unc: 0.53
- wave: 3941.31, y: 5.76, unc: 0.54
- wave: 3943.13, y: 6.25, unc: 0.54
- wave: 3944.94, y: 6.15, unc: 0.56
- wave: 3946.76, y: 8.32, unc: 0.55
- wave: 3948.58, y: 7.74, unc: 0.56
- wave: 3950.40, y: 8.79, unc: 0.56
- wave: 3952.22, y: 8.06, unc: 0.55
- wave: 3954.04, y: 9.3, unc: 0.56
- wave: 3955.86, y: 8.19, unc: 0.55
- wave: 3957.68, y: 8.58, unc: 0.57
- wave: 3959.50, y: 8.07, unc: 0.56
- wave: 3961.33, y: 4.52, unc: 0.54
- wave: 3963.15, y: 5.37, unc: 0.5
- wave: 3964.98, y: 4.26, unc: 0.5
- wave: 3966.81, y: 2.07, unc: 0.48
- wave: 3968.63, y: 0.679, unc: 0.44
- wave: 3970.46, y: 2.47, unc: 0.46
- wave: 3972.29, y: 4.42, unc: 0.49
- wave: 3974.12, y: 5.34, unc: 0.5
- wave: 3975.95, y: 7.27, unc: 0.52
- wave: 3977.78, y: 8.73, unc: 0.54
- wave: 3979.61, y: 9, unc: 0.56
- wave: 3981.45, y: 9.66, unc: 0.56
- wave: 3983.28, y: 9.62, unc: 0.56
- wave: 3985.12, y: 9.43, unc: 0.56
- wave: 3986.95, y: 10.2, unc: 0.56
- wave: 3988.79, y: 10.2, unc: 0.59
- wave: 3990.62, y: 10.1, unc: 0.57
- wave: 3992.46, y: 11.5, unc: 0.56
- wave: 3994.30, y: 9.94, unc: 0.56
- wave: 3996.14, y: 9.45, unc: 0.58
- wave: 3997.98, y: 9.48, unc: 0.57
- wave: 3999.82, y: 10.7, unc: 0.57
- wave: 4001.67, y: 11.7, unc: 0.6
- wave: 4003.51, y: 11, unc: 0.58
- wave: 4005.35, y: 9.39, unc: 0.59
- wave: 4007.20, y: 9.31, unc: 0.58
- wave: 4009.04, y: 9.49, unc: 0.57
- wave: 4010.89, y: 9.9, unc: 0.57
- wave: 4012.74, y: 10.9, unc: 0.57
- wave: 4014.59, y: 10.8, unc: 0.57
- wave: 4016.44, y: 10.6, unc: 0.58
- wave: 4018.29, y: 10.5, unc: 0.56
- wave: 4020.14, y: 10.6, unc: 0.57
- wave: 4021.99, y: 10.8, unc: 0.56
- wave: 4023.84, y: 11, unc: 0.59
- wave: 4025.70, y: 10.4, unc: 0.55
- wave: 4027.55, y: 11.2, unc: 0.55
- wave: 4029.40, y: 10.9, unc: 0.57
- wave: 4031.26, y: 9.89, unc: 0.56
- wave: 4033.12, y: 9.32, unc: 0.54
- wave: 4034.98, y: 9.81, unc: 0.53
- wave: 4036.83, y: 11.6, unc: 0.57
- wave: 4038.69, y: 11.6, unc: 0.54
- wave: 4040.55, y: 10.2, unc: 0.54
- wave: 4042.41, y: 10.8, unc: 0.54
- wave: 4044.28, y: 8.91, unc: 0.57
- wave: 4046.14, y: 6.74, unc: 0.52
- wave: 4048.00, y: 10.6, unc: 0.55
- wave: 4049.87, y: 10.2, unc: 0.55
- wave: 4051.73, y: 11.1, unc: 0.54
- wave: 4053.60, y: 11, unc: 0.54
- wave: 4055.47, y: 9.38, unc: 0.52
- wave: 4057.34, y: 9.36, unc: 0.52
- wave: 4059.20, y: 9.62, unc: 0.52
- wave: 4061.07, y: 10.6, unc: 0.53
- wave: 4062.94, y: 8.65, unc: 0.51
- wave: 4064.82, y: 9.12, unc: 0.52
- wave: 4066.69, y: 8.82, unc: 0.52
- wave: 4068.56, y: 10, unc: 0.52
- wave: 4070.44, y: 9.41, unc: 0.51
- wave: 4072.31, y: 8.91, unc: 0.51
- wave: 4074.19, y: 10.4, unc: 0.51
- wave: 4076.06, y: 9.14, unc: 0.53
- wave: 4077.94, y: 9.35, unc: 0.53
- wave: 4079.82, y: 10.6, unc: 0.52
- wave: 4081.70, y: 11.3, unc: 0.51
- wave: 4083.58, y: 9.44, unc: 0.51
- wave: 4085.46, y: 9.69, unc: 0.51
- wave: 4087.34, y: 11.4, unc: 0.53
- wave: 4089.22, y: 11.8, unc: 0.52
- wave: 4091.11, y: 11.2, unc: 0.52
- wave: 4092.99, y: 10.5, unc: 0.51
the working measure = -5.7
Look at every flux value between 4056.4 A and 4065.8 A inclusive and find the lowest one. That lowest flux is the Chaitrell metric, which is 8.65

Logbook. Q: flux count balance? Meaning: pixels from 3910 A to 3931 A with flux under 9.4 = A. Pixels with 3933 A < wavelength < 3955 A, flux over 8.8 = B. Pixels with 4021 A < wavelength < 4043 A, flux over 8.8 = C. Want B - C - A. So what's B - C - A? -22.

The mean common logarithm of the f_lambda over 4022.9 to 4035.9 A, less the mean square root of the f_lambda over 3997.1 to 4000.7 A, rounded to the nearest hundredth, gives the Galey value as -2.16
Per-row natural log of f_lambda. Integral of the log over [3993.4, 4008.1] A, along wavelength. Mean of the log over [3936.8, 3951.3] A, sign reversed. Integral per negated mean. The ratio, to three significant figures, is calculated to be -18.6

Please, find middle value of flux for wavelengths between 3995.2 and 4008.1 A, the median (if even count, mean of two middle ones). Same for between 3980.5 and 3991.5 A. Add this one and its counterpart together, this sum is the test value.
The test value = 19.4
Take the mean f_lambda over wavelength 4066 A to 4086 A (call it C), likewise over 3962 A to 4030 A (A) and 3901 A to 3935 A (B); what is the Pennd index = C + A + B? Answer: 25.2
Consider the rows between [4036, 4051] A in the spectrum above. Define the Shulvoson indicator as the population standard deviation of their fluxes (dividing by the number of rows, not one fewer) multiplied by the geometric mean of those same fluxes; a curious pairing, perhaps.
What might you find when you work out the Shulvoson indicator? 14.9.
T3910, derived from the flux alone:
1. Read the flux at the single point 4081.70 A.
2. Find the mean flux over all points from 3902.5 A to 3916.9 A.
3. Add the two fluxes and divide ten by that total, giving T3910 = 0.52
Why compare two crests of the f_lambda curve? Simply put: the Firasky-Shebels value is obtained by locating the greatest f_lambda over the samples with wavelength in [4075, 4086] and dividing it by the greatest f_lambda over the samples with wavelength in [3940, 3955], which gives 1.22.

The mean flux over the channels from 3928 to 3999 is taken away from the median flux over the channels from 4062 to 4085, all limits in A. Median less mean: 2.7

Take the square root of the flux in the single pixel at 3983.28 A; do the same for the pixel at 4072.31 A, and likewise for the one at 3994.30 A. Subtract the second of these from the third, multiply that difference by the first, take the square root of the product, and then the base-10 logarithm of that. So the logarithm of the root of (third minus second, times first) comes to -0.14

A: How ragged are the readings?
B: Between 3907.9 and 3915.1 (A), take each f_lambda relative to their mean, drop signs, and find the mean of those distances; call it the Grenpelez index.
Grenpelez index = 0.69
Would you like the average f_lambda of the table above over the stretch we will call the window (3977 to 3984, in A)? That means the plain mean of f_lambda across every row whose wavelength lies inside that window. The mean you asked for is 9.3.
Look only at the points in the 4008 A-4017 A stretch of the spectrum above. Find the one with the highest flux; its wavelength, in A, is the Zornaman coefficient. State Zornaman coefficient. 4012.74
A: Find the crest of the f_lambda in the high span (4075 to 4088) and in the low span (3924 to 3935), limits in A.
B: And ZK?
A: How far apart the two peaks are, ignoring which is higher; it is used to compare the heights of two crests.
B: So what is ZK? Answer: 4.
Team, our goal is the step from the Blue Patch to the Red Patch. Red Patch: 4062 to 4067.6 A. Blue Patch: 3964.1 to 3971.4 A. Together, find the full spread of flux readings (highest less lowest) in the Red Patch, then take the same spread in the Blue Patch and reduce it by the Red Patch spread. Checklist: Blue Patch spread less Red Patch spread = 3.1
